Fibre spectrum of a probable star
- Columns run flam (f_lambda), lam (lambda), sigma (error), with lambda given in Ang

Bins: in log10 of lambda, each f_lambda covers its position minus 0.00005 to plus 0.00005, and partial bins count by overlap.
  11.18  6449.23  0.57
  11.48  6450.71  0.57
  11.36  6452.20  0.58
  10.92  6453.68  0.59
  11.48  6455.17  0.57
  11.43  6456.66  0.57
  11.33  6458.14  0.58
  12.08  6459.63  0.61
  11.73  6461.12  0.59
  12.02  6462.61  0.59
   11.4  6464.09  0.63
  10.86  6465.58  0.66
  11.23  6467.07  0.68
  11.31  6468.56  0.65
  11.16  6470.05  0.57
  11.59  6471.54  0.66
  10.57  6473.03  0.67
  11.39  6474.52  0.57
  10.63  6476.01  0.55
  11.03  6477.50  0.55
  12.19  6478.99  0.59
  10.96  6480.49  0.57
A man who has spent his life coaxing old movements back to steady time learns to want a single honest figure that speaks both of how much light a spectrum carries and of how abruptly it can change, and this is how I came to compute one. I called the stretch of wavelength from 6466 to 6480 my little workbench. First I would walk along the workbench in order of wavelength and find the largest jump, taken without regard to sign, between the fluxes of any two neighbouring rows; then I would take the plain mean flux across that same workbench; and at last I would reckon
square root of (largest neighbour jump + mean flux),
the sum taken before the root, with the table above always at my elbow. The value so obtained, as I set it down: 3.52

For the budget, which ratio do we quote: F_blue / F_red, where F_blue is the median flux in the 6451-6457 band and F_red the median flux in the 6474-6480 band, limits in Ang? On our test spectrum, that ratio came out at 1.02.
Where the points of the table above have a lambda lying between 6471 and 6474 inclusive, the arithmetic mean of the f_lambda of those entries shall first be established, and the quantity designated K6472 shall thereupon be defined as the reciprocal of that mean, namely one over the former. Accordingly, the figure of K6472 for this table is 0.0903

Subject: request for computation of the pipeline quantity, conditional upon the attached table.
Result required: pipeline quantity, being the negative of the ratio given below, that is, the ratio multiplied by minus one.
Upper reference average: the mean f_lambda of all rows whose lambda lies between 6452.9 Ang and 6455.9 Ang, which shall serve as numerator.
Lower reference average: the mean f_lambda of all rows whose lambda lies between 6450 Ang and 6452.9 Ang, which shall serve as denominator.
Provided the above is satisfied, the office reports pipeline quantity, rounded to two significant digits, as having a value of -0.98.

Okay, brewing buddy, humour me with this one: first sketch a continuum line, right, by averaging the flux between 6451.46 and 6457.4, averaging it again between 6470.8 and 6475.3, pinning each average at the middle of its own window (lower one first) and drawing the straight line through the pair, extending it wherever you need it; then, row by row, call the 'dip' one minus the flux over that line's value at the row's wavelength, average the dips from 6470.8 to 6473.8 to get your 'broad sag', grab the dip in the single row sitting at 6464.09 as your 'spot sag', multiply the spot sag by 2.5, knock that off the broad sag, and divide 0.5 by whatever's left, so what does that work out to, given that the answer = 11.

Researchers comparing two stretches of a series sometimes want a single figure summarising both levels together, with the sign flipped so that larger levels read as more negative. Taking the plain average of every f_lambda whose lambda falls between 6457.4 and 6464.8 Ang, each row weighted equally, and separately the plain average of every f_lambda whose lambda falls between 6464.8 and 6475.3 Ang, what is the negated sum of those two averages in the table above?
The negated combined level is -22.9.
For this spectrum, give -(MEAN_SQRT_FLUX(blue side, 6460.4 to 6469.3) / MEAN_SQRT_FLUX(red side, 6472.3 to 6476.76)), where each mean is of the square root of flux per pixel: -1.03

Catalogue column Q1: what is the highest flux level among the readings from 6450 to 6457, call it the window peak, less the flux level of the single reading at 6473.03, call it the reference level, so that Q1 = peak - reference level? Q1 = 0.91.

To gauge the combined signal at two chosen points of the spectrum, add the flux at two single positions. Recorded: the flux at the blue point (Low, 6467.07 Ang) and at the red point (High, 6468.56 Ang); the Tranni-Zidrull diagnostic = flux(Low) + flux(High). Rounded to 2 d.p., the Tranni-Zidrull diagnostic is 22.54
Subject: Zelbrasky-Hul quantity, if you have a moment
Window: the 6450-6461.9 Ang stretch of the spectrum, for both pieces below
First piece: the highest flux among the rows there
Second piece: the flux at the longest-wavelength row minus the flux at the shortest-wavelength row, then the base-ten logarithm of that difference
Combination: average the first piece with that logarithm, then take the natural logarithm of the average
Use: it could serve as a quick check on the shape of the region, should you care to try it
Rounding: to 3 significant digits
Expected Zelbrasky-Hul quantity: 1.75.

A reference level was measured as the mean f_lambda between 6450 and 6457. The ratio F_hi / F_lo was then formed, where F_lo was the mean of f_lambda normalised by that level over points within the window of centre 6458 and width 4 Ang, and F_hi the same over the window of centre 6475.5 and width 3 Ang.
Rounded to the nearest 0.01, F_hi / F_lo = 0.95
